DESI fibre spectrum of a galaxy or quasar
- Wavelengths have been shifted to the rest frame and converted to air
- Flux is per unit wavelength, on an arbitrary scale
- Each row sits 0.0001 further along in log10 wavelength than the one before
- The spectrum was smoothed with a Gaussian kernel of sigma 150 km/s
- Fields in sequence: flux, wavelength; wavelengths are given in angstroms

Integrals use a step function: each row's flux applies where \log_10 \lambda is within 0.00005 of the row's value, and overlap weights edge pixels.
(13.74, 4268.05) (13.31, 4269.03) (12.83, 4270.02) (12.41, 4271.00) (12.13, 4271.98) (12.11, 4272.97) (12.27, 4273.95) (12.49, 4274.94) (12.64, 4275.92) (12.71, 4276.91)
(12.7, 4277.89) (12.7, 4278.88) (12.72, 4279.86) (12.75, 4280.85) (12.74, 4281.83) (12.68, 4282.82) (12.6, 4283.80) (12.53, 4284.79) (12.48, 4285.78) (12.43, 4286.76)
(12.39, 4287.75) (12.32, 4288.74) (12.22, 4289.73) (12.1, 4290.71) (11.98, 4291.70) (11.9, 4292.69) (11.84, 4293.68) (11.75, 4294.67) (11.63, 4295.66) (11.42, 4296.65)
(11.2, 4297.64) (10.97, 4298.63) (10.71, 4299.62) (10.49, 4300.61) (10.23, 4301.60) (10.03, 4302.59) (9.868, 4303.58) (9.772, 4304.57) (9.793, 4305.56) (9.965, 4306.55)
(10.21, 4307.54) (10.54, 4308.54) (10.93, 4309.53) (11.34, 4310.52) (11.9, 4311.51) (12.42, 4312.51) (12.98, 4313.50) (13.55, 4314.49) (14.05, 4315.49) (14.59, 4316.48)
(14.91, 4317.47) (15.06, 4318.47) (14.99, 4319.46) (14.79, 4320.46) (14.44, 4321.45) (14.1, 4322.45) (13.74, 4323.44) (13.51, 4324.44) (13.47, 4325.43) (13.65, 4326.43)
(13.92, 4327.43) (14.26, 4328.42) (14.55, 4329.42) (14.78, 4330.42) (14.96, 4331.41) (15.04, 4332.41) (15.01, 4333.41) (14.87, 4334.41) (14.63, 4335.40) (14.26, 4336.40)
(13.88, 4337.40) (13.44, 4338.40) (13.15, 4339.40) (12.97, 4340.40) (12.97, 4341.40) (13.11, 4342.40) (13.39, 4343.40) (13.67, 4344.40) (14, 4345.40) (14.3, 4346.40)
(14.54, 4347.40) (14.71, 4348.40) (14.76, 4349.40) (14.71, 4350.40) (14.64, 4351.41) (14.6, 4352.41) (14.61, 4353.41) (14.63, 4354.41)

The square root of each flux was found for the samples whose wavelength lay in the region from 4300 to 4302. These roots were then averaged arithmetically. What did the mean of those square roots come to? 3.2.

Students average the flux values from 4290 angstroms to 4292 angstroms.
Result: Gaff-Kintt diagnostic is 12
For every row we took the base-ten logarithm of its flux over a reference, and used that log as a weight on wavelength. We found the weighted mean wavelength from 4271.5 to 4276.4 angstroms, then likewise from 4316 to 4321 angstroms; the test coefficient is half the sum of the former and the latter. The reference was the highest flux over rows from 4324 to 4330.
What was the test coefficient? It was 4296.3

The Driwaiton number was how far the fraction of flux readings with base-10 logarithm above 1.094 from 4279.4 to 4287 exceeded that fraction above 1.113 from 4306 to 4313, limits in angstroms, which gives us 1.0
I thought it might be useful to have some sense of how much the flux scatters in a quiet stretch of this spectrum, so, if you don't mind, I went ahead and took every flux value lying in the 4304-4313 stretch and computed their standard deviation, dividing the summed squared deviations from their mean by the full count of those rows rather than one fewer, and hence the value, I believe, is 0.90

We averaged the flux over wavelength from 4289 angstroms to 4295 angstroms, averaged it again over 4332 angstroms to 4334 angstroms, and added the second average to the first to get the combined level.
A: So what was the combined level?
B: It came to 27.0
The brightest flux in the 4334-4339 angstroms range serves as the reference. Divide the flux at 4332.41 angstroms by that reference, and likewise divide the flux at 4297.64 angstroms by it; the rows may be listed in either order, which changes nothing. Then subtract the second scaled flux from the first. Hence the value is 0.26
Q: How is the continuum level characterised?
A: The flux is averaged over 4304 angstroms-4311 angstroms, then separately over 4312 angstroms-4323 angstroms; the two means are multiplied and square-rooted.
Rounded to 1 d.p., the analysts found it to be 12.1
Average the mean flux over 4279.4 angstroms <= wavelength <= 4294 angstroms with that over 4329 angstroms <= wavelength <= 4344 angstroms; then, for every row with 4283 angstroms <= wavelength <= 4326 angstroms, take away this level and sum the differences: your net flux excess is -44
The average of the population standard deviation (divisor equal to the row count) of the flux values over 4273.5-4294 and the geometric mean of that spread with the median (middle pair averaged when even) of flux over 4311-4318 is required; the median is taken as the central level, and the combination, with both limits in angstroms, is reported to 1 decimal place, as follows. 1.1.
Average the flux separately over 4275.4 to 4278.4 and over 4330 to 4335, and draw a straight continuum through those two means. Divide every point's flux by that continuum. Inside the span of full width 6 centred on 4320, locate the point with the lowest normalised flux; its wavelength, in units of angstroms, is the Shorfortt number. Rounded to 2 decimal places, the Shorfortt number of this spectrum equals 4322.45 angstroms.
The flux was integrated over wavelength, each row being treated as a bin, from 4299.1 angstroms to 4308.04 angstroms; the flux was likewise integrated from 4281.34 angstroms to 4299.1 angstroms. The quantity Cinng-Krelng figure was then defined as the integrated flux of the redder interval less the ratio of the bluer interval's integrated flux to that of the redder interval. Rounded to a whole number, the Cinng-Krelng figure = 88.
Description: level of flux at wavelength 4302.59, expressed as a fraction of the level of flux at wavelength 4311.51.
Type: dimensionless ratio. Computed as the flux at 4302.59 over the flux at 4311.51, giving 0.84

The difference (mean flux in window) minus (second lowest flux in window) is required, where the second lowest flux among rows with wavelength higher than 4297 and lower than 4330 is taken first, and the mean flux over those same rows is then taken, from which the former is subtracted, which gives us 2.7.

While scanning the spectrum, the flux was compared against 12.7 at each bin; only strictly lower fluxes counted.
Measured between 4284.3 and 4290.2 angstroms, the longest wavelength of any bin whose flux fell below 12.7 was 4289.73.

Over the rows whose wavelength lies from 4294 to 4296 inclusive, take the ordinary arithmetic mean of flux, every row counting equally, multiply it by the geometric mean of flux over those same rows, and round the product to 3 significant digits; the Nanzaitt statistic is 137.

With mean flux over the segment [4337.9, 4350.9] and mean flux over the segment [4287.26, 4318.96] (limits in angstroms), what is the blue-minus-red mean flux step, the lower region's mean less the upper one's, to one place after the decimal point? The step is -2.1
